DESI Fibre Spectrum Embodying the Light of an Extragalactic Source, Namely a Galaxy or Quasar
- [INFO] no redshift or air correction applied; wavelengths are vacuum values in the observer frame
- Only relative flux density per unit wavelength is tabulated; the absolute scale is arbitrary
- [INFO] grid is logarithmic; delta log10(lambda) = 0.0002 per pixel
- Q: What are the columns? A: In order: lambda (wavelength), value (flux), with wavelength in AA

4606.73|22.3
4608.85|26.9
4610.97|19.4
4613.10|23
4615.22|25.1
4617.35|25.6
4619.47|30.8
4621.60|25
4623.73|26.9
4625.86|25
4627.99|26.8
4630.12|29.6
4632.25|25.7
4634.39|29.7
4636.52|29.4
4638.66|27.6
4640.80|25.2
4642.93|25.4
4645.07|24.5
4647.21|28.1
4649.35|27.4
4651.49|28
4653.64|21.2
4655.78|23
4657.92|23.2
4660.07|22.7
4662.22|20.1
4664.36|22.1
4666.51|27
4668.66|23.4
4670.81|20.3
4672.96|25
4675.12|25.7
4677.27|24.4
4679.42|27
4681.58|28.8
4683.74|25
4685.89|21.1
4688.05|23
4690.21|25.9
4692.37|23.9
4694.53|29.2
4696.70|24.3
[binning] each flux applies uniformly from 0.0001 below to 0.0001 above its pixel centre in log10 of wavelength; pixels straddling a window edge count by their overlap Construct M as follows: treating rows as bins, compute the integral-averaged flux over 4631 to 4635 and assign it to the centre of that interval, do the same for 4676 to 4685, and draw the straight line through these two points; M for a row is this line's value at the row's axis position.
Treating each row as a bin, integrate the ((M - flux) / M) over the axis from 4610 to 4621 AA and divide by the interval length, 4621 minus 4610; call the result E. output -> 0.11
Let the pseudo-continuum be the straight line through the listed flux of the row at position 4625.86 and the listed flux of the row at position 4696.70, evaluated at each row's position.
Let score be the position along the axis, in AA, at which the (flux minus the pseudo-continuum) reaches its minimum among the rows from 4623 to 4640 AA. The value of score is 4625.86 AA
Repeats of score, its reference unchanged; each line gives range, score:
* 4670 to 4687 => 4670.81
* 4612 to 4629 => 4613.10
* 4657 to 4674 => 4662.22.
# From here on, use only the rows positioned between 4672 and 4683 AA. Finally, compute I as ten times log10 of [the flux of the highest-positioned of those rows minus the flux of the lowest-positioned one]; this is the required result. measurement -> 6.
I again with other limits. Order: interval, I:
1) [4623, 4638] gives 4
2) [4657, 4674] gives 3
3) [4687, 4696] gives 8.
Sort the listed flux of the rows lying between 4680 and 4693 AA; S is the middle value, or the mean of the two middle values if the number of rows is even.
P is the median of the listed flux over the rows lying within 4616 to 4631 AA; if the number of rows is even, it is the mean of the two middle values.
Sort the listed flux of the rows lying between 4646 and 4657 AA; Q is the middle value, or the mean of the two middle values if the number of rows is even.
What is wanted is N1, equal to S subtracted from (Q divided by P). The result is -23.4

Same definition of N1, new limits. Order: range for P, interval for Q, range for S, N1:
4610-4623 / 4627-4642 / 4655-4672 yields -21.7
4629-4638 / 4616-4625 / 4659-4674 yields -21.8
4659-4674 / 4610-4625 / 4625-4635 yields -25.7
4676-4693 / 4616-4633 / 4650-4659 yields -22.0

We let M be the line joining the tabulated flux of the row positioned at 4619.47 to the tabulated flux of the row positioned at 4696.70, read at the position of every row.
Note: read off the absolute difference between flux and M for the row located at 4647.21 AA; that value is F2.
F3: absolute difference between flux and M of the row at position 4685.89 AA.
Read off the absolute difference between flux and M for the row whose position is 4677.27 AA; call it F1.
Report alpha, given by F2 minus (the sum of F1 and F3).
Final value -5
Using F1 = 1.5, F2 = 0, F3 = 4.1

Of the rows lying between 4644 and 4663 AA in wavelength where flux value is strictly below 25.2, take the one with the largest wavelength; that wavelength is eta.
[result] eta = 4662.22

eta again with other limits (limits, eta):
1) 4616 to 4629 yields 4625.86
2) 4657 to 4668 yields 4664.36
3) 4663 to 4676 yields 4672.96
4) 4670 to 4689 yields 4688.05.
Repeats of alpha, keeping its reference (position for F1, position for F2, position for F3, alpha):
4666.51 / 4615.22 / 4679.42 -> 5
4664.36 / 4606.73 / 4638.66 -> 3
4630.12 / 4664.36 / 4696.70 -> 5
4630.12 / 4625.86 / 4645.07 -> 1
